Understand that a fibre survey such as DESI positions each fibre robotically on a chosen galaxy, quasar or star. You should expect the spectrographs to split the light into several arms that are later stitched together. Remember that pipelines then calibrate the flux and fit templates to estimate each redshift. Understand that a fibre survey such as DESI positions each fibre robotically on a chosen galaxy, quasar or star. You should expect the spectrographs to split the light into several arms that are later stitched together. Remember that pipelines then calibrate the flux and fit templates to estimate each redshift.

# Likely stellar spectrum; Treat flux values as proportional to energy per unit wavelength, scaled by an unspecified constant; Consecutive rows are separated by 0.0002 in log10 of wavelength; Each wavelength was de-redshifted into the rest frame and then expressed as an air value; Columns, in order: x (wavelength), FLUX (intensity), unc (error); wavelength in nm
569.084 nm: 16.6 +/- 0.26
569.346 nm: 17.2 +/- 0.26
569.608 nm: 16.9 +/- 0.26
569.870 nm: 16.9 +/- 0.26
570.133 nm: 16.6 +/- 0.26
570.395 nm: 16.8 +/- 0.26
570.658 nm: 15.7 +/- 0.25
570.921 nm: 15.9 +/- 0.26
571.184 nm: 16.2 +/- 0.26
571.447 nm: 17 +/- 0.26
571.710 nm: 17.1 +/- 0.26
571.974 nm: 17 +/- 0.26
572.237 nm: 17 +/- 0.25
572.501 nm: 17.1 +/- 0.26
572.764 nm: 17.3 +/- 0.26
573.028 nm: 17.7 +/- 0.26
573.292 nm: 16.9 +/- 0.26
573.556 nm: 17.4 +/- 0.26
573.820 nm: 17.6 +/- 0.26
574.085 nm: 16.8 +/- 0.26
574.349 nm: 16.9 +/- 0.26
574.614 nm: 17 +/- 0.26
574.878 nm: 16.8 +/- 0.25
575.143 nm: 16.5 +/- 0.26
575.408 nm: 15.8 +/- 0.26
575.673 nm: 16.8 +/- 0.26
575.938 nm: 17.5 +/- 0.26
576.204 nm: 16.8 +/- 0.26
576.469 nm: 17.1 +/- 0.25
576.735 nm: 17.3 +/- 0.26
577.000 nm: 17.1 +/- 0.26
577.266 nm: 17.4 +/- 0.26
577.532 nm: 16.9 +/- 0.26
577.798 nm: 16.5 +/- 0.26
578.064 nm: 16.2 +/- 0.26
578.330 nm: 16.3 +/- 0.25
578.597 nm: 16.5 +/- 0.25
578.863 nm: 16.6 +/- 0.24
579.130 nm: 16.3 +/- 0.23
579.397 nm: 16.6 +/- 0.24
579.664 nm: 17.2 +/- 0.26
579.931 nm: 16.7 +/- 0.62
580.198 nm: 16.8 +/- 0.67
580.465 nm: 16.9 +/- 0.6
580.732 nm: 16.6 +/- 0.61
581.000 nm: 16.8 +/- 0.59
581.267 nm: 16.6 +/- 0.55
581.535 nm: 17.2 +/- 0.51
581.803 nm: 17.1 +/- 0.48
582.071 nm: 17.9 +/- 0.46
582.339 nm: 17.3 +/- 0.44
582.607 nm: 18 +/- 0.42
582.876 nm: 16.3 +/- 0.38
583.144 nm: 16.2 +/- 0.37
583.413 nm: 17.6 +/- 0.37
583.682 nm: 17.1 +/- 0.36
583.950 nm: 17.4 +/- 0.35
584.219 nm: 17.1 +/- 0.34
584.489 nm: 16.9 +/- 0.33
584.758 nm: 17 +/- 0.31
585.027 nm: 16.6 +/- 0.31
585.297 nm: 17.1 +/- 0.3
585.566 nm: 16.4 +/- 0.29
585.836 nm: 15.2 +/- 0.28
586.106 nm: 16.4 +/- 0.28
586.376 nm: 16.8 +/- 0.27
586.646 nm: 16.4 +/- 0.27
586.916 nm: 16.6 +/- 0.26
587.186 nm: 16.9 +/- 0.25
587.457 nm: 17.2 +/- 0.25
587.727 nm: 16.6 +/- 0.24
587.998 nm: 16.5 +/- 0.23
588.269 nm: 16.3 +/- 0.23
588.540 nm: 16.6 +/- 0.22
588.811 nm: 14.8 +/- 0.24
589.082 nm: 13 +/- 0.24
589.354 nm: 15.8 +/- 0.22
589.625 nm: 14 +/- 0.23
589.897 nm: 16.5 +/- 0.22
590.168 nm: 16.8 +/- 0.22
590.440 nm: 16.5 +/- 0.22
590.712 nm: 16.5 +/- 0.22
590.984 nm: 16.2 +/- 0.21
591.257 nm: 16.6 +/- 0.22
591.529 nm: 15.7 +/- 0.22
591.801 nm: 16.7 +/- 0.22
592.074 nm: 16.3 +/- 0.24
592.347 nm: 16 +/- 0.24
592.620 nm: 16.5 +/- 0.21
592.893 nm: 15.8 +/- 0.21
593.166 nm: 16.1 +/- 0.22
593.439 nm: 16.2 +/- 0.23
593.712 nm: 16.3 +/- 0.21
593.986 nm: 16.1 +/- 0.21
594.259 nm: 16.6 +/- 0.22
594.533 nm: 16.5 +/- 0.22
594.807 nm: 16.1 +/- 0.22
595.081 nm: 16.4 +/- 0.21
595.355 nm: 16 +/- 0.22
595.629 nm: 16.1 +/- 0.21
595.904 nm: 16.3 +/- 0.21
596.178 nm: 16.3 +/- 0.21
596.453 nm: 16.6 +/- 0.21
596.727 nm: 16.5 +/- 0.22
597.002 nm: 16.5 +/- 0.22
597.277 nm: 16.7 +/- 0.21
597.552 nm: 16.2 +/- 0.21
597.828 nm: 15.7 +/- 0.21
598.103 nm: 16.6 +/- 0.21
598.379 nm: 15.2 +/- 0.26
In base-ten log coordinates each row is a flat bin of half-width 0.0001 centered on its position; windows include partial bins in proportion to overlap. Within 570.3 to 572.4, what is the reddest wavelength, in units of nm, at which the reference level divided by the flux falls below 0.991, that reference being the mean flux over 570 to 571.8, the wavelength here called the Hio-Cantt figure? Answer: 572.237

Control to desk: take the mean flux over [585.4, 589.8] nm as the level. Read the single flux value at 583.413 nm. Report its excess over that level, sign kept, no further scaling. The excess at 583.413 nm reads 1.6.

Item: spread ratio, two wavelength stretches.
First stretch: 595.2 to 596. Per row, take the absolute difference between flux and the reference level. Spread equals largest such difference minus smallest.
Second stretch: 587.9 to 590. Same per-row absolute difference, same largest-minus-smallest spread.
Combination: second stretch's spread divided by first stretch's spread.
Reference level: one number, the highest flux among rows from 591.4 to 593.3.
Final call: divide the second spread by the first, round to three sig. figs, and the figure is 12.0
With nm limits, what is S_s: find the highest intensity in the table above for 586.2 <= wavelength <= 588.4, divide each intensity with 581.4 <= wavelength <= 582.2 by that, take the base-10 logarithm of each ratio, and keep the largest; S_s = 0.017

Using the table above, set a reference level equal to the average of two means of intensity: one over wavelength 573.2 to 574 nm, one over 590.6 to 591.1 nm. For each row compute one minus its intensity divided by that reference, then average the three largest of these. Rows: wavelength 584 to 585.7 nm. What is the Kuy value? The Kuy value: 0.011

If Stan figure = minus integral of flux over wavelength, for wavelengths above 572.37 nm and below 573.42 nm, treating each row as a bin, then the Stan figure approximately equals -18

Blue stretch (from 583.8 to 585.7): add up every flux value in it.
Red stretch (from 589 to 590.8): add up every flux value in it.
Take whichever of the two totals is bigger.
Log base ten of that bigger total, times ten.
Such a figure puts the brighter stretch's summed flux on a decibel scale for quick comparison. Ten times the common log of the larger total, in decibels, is 20.7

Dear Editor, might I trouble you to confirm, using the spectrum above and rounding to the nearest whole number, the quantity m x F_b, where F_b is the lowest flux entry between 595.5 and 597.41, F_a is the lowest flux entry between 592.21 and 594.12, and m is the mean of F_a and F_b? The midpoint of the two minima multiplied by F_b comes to 257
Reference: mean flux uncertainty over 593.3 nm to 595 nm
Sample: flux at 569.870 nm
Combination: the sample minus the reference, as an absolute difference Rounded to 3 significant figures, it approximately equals 16.7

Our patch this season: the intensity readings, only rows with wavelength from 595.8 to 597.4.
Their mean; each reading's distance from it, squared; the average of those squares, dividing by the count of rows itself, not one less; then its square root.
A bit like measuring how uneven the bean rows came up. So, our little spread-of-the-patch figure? 0.15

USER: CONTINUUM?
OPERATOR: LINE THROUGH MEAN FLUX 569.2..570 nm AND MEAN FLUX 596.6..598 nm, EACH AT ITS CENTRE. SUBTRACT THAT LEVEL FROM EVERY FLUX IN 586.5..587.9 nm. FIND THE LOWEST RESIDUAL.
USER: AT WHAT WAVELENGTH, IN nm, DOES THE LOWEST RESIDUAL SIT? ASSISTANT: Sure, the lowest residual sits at 586.646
